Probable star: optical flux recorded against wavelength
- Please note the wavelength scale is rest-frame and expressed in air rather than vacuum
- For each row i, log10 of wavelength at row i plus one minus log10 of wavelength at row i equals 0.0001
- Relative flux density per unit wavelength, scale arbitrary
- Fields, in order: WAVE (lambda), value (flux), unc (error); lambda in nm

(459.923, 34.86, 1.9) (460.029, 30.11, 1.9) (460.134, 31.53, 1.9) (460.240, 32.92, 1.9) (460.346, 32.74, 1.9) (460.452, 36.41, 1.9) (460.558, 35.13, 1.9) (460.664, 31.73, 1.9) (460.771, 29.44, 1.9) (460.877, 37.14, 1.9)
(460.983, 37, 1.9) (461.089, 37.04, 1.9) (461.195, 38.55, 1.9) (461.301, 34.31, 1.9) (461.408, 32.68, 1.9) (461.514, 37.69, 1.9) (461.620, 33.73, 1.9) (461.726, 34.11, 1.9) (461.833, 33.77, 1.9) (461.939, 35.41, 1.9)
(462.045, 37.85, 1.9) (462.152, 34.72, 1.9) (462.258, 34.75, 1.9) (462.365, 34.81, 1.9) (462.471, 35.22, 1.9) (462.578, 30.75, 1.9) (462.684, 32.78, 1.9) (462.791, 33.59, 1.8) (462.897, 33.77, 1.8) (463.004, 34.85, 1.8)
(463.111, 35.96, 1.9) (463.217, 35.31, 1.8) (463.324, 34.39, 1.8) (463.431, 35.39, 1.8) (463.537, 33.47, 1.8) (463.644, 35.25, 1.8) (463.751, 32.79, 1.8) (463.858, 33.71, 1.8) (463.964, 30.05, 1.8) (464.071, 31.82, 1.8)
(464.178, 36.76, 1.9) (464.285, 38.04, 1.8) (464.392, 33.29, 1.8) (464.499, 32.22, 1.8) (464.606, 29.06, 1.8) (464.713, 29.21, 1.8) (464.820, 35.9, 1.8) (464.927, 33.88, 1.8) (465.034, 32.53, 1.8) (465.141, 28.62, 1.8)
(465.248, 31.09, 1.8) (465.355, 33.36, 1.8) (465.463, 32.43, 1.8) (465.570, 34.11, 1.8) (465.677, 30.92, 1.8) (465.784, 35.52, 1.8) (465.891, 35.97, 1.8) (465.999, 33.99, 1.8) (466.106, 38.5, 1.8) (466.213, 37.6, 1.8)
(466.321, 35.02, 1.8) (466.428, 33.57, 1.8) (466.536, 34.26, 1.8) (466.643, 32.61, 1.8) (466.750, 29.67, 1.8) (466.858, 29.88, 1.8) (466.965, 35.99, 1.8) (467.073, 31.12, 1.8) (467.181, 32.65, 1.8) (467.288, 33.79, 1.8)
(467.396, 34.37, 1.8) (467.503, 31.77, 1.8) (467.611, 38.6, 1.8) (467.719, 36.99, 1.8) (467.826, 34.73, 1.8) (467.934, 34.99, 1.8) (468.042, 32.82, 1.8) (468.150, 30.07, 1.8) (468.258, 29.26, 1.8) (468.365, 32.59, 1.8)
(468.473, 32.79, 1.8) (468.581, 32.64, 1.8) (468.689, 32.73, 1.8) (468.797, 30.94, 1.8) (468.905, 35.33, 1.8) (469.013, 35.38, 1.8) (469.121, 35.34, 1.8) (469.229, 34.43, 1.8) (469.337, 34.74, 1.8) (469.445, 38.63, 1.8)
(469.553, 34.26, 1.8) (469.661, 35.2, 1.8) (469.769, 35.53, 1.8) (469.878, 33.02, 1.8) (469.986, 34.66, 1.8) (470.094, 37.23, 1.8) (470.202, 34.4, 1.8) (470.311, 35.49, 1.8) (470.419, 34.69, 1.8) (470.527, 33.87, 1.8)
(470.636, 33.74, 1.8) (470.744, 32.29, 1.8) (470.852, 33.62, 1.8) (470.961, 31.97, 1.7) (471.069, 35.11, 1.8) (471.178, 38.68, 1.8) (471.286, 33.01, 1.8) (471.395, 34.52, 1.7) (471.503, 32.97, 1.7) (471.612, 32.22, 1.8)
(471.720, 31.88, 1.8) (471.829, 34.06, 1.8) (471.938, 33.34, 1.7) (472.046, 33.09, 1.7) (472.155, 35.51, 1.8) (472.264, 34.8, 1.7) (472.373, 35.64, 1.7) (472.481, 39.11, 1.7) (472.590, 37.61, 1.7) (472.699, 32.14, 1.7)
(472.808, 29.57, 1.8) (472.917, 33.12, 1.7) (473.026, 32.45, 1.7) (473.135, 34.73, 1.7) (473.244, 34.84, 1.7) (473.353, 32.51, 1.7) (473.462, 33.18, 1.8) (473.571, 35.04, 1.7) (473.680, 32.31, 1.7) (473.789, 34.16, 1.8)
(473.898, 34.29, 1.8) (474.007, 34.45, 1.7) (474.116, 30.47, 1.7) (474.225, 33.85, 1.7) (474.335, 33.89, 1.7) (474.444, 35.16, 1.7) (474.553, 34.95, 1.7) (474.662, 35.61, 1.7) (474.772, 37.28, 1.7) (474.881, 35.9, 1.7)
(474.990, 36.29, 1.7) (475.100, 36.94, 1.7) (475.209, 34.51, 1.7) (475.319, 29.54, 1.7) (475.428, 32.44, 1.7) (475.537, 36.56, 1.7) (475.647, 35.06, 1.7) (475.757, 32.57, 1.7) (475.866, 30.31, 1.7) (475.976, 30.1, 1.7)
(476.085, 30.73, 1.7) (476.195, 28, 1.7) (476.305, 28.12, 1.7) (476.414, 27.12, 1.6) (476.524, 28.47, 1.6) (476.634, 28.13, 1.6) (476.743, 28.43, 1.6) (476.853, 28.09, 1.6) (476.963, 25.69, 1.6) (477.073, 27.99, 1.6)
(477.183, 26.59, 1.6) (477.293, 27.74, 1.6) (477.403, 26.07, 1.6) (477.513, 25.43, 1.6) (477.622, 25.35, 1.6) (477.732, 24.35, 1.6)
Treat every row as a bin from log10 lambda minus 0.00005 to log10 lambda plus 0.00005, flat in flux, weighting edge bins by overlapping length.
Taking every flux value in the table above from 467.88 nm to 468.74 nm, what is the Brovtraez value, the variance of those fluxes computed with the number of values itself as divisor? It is 2.8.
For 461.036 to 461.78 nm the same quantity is 4.4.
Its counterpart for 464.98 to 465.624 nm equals 3.2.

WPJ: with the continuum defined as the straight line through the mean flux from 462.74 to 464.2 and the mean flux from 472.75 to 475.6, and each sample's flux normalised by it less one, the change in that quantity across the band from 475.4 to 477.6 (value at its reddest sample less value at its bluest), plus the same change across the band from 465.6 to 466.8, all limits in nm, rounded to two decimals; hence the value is -0.24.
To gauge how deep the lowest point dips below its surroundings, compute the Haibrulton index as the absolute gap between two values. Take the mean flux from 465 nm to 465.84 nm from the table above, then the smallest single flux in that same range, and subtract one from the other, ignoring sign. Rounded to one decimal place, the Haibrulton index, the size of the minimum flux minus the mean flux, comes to 3.7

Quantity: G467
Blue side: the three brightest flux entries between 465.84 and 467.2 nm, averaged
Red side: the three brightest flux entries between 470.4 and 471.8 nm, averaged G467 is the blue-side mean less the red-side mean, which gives 1.2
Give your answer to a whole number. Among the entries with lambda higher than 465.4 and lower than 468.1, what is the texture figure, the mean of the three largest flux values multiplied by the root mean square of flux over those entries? 1306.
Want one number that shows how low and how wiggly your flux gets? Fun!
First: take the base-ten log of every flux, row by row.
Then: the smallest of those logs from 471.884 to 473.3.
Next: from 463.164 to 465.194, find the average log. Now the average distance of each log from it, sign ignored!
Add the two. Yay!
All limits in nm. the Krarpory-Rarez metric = 1.50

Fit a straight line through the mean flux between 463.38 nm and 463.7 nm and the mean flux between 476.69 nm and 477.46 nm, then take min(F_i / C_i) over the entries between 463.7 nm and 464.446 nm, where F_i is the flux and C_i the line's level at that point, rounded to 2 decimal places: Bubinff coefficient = 0.87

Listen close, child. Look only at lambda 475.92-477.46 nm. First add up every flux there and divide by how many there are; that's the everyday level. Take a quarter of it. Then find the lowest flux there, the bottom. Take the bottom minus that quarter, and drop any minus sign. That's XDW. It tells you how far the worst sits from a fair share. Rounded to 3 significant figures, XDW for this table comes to 18.7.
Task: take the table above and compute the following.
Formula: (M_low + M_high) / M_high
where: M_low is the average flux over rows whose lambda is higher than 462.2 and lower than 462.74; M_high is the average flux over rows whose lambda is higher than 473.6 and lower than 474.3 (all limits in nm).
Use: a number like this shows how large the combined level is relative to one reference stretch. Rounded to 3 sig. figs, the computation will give 2.01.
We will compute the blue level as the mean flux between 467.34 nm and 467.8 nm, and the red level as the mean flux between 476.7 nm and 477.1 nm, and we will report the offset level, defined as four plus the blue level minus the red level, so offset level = 12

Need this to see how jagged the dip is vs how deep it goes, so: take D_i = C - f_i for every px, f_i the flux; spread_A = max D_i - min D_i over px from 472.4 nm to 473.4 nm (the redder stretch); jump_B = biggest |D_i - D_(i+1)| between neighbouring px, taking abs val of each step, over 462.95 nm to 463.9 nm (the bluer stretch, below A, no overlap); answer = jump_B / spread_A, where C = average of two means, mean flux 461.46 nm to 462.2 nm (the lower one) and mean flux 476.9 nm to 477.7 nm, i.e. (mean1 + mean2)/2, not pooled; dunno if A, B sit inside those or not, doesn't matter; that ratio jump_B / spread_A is 0.3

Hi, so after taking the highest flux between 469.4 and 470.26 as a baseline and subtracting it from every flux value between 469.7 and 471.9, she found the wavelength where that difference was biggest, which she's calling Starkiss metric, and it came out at 471.178 nm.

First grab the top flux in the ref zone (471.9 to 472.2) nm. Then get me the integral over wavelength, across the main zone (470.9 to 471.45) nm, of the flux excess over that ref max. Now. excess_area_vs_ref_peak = -0.5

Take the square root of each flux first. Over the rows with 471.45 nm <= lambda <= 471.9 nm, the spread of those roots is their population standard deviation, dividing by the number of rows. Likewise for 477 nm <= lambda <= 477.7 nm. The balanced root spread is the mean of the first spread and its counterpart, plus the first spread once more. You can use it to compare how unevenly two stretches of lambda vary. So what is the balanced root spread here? 0.16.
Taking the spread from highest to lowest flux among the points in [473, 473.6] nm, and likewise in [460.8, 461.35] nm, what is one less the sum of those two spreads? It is -5.8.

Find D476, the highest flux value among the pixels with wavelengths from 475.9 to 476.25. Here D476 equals 30.73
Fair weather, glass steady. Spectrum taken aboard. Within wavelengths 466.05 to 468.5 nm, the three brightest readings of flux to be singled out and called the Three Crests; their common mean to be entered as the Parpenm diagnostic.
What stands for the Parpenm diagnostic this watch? 38.2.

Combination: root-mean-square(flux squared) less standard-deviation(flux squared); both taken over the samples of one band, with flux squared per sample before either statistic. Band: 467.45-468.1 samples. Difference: 1077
